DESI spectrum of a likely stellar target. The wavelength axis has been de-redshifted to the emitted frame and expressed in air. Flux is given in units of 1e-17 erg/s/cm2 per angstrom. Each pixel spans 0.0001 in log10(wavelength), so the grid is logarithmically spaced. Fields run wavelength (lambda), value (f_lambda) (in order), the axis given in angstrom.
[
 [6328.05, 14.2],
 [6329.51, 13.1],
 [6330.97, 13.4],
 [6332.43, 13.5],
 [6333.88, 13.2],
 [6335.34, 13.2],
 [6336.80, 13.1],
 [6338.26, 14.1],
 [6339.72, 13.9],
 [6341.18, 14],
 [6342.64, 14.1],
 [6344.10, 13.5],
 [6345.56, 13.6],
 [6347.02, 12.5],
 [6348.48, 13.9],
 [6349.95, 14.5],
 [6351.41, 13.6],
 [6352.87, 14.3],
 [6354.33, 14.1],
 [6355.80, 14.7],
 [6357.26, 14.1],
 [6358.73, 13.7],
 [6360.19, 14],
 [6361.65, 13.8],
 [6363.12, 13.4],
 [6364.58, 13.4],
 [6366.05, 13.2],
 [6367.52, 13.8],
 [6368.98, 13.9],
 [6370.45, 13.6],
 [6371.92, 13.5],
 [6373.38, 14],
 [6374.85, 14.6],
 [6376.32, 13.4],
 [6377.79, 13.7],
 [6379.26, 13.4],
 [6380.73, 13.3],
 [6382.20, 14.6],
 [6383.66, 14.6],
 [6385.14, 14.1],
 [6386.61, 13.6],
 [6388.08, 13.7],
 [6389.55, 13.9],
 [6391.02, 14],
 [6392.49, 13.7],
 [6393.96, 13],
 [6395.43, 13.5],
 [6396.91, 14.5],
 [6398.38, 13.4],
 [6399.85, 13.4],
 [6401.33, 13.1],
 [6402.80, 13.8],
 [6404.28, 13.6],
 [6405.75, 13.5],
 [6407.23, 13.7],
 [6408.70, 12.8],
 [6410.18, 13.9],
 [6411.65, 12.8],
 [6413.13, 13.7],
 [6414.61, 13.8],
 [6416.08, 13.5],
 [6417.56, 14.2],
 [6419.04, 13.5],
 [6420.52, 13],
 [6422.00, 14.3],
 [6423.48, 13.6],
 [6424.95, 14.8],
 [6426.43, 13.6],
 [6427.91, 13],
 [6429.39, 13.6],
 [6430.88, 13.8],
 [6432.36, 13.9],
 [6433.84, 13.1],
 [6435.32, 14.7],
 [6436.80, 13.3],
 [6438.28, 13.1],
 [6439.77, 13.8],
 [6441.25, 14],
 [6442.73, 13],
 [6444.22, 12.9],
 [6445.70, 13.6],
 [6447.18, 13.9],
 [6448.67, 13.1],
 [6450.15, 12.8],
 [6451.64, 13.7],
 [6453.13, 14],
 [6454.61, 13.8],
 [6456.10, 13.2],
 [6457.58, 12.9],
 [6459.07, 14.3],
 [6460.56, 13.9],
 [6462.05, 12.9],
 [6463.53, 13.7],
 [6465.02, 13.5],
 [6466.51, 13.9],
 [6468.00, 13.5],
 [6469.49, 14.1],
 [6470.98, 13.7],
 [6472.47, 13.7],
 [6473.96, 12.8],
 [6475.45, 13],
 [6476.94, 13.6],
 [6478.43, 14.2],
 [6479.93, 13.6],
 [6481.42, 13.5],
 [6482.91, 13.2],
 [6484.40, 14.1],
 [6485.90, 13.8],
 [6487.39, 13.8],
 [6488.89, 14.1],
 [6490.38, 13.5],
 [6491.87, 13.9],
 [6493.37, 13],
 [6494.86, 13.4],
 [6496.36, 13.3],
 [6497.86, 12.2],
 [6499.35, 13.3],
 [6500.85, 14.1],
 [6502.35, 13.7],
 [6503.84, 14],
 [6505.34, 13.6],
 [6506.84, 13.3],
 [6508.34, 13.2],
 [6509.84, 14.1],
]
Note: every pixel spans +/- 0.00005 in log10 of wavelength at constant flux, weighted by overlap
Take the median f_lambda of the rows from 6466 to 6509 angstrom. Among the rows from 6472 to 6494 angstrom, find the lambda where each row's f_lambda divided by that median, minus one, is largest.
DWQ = 6478.43 angstrom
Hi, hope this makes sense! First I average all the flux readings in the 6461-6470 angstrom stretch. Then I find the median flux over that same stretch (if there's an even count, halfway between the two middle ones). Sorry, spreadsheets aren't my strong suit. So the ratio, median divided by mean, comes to 1.00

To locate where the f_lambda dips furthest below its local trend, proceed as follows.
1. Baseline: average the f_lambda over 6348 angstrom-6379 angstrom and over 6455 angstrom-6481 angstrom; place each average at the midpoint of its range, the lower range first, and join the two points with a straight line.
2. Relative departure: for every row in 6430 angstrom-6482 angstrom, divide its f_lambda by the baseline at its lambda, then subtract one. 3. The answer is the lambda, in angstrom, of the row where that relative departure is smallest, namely 6450.15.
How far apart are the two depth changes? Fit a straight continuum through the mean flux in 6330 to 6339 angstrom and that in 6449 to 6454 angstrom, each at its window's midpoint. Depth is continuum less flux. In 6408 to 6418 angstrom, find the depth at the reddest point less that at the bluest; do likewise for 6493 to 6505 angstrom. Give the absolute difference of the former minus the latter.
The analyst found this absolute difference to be 0.40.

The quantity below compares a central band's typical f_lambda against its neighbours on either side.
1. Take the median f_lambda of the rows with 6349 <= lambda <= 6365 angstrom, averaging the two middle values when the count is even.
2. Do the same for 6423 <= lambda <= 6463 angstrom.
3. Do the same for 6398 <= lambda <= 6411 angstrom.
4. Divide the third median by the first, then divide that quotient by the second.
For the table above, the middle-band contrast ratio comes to 0.0709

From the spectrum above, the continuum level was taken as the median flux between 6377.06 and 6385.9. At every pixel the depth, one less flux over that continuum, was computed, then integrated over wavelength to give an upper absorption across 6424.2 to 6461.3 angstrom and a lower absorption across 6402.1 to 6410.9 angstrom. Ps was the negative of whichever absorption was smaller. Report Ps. -0.22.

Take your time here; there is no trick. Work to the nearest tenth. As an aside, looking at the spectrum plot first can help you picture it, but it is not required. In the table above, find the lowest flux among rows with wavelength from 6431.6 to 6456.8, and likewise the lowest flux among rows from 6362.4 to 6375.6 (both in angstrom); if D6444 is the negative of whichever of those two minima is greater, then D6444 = -13.2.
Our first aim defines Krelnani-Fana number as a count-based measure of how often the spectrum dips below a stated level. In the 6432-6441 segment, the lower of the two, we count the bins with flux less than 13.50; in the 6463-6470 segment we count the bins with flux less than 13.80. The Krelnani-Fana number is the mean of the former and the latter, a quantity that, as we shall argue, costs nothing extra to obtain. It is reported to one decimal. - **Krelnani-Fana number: 3.0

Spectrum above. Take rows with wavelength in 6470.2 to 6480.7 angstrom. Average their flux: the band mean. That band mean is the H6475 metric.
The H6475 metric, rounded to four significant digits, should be 13.51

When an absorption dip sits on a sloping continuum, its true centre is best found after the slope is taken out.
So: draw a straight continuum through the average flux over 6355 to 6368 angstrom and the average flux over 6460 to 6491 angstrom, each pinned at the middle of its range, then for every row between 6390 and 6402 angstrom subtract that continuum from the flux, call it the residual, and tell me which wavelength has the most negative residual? 6393.96 angstrom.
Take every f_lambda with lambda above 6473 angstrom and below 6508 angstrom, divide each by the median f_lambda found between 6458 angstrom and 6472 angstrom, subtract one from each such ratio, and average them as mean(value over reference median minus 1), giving -0.013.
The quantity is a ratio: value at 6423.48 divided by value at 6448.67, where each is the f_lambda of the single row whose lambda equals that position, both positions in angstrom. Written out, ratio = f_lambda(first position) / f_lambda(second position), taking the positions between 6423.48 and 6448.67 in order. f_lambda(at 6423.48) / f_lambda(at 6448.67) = 1.038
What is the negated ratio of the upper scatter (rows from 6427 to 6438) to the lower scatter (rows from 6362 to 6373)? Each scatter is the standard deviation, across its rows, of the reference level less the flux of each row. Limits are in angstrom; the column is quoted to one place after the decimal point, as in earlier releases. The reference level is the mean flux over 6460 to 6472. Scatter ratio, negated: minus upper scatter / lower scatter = -2.4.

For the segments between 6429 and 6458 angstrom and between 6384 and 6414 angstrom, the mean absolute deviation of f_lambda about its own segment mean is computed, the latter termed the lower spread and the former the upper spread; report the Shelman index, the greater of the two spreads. 0.42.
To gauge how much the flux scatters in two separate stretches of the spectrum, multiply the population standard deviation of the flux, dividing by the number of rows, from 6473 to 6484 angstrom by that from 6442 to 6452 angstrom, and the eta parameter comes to 0.17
